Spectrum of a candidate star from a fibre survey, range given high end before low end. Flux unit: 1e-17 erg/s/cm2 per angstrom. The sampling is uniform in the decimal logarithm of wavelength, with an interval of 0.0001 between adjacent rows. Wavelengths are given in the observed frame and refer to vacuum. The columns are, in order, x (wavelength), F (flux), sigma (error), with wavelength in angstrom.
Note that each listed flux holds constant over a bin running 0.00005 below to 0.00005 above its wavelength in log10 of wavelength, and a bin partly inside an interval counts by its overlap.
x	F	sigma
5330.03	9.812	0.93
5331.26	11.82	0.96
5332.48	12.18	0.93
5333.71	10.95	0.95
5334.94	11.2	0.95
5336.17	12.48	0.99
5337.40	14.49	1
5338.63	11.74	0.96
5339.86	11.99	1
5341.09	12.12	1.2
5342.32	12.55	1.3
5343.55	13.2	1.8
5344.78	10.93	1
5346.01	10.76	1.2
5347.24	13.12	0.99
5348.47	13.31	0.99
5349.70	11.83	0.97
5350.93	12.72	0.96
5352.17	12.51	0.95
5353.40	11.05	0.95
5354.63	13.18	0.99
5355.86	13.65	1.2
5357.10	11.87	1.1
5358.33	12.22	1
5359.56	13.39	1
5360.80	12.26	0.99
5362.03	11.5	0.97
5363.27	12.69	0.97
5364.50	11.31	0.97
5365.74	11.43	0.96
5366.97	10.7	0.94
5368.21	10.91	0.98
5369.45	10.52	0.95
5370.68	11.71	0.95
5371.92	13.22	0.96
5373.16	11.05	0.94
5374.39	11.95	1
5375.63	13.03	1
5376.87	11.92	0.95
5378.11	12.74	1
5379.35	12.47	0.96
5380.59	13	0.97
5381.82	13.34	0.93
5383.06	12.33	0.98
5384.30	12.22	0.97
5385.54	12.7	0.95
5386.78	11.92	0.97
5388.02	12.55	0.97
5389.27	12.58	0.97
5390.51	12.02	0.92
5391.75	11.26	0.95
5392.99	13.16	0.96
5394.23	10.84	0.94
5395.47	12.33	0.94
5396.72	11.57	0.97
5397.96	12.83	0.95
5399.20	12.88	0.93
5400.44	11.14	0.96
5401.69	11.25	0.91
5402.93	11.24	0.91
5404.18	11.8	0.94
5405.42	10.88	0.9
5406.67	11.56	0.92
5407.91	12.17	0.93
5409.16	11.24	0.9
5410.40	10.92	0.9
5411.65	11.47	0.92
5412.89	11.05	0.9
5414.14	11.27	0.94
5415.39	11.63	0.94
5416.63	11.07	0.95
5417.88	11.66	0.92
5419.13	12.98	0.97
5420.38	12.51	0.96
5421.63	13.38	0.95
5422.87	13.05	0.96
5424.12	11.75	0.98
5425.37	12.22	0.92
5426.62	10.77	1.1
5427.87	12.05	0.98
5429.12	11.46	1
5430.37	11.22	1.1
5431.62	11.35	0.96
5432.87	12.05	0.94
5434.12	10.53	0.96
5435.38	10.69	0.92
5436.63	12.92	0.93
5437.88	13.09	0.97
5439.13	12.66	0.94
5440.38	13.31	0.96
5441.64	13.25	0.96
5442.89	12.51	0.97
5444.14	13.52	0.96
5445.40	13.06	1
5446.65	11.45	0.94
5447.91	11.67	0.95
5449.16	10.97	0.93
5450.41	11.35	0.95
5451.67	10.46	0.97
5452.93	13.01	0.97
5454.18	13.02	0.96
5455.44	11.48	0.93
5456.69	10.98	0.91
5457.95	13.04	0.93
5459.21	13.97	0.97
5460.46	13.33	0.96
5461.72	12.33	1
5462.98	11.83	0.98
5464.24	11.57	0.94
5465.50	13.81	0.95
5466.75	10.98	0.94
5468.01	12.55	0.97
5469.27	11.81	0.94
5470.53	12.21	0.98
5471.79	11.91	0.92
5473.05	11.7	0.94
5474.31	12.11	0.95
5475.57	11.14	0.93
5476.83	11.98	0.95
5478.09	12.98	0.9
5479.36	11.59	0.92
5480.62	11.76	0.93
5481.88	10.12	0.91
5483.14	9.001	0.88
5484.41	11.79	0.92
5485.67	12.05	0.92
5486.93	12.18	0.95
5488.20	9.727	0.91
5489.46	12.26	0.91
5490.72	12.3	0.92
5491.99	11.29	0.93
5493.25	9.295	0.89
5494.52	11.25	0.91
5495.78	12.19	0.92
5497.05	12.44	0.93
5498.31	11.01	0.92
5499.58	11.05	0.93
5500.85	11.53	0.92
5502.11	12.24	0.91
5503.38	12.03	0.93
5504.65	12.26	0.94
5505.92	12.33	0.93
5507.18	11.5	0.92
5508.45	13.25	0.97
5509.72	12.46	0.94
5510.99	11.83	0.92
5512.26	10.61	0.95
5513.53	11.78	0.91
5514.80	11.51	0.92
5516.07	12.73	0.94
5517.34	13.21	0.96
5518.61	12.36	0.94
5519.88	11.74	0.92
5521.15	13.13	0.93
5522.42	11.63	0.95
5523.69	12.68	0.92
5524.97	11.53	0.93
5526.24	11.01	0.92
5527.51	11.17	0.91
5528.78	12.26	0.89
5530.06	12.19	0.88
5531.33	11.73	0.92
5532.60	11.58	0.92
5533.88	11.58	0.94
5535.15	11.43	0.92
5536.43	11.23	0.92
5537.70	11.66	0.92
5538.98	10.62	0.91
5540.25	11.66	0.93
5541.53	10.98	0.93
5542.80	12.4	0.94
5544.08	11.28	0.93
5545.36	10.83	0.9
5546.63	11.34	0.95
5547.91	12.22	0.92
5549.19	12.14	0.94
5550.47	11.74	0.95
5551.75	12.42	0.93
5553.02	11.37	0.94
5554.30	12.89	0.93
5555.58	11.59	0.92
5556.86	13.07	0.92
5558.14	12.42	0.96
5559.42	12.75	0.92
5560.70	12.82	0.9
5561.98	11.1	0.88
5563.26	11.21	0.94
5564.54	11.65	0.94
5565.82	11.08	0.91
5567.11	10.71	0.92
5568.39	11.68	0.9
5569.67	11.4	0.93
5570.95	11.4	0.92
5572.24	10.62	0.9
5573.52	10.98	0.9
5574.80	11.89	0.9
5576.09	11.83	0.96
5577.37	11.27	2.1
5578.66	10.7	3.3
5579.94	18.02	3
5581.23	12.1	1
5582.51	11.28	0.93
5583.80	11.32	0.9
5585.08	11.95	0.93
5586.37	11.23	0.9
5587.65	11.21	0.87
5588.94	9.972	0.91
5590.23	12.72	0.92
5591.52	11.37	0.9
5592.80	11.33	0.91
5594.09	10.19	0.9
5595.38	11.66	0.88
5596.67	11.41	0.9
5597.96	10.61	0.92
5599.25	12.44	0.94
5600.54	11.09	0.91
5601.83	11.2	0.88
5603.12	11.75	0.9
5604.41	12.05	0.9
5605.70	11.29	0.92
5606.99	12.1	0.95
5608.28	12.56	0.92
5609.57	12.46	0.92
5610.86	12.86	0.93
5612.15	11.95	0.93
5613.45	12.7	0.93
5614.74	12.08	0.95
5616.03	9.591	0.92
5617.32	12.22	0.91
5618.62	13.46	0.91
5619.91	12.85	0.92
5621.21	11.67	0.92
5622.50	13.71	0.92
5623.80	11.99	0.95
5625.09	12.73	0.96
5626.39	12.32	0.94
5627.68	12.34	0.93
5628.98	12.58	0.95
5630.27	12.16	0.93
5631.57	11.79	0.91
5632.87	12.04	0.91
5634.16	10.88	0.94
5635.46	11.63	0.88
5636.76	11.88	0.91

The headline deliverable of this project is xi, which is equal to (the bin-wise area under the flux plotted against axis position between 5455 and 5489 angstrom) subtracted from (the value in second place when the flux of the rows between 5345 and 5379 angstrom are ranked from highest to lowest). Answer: -390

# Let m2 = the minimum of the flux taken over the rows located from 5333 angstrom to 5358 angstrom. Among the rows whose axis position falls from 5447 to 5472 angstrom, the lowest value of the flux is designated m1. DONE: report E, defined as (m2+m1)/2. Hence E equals 10.6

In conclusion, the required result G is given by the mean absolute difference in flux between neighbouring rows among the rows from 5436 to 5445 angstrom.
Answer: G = 0.5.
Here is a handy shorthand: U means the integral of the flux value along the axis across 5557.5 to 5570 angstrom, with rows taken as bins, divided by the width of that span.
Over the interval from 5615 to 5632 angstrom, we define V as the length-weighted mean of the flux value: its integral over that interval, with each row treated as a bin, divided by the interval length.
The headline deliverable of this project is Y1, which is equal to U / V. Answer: 0.95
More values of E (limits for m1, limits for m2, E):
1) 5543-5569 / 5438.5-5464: 10.6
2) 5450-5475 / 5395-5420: 10.7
